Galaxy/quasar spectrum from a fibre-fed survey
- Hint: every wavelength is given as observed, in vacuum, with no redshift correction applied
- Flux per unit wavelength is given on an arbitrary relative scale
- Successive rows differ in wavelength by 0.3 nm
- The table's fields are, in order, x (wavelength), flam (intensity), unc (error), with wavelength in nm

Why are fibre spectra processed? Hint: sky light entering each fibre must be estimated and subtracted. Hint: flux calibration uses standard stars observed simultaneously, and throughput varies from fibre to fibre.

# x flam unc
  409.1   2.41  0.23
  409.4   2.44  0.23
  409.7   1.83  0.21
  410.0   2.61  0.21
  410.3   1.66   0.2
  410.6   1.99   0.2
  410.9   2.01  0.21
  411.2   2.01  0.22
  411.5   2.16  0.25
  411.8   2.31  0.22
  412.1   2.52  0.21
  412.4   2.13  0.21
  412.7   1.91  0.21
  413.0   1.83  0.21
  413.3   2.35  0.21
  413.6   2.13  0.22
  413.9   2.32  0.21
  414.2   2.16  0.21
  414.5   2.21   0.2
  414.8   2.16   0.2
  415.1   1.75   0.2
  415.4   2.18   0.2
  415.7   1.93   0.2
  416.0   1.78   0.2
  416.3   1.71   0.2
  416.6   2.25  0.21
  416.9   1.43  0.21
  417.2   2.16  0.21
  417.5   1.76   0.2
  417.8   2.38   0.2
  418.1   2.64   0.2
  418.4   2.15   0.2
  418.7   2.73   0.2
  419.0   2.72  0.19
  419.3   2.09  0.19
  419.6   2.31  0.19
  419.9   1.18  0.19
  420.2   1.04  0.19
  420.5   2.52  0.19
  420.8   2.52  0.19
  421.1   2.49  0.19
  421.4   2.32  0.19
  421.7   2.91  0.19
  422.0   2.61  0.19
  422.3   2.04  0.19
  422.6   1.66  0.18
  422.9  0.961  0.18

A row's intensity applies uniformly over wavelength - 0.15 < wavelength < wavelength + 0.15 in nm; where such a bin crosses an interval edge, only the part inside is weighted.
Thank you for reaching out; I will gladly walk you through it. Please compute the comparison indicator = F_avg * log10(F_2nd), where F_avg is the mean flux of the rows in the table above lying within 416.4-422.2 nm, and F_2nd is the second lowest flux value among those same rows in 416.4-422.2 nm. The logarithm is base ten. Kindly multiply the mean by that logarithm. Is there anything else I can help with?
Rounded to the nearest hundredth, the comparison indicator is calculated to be 0.16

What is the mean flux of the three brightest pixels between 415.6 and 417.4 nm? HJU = 2.1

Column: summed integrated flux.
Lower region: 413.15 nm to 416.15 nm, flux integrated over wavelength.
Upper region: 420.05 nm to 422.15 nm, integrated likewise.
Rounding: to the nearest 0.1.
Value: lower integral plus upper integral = 11.2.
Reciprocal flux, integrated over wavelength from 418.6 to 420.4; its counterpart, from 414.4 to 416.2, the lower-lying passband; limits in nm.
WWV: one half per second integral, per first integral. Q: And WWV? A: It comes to 0.53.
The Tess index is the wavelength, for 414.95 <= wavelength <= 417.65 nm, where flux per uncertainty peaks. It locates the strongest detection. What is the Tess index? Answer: 415.4 nm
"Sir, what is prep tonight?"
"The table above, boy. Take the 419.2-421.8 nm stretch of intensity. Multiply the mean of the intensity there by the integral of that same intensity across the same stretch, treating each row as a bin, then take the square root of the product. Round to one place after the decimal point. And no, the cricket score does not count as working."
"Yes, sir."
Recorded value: 3.5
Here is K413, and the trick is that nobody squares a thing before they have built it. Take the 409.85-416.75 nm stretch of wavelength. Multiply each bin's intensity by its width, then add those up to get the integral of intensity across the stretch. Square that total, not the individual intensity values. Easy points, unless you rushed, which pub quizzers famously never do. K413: 208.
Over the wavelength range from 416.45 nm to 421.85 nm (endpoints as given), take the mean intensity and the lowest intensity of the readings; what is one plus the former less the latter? 2.2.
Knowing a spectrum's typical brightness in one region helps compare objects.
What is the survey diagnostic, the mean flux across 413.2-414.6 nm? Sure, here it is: 2.23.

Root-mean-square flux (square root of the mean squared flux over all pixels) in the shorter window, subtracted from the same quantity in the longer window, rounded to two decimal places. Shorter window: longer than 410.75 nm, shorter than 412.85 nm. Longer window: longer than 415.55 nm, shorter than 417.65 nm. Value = -0.28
